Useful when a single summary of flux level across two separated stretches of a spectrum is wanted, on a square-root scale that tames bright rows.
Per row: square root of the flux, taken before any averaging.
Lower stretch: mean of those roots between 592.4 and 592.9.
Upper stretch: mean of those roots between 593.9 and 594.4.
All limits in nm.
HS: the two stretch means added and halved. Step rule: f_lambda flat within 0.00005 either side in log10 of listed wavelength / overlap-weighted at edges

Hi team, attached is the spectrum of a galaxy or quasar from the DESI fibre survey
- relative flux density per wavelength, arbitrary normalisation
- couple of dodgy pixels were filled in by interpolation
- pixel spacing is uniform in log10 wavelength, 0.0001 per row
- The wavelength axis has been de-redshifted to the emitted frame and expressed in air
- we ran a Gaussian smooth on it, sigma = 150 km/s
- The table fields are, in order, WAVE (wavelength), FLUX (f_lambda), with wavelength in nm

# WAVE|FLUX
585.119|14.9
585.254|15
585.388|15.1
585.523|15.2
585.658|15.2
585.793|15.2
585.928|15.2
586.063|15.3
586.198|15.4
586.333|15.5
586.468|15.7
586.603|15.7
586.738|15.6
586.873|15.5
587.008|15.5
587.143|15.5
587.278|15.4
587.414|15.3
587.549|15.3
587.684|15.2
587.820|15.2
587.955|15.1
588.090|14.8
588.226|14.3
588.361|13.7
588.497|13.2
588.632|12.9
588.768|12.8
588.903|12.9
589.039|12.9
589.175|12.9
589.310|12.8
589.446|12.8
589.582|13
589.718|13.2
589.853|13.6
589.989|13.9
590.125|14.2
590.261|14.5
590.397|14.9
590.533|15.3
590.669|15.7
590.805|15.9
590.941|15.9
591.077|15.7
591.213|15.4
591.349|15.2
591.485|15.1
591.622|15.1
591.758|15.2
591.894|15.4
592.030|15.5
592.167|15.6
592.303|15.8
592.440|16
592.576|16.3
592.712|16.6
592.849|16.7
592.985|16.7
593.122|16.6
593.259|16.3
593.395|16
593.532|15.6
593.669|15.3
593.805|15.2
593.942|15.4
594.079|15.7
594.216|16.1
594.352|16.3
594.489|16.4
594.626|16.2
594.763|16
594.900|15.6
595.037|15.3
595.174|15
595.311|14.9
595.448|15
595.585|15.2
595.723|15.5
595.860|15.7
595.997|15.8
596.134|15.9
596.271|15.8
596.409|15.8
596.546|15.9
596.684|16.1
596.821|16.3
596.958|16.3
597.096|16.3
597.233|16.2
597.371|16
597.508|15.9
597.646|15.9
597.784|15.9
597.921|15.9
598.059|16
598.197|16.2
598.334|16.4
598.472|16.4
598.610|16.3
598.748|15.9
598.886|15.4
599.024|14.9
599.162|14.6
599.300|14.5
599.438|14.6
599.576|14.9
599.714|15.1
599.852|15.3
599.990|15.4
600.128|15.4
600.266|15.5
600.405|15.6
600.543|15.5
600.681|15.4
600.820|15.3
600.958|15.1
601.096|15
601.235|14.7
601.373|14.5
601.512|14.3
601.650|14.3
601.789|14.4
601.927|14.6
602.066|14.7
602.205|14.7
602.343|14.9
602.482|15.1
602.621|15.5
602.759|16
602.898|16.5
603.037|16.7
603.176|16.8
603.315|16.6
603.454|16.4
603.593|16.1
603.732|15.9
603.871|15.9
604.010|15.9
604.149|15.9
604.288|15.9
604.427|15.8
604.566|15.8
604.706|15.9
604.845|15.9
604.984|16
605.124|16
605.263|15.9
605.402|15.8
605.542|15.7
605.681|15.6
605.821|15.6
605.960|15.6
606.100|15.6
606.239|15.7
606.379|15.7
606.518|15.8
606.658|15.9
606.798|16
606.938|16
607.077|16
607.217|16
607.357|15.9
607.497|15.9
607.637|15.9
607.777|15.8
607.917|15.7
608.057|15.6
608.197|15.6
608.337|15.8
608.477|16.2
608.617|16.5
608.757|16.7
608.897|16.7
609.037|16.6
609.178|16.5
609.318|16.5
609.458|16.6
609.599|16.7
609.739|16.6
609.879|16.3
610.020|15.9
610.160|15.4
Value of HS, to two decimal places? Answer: 4.02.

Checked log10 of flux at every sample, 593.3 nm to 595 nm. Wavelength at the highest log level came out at 594.489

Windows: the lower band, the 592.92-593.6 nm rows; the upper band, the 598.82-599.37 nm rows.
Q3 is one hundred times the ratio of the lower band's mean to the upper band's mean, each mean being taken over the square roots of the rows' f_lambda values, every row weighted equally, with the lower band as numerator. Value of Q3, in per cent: 105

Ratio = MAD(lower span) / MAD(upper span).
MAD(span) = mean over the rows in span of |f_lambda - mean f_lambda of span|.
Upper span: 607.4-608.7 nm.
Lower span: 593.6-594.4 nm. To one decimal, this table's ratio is 1.7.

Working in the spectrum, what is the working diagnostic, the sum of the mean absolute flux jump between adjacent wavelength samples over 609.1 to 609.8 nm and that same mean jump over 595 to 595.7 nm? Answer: 0.25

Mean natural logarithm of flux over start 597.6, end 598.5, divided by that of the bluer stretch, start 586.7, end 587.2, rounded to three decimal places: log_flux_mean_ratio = 1.013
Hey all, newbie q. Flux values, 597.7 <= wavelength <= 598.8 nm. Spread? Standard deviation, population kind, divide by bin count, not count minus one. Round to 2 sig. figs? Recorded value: 0.21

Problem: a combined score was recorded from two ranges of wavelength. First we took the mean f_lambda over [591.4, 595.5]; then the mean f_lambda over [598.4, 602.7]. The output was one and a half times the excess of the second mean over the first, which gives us -1.0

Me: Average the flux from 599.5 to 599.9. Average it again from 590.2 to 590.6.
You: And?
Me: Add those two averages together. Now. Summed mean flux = 30.0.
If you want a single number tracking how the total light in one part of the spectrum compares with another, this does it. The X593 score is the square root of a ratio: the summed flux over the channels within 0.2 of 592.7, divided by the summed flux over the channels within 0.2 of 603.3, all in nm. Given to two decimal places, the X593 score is 1.00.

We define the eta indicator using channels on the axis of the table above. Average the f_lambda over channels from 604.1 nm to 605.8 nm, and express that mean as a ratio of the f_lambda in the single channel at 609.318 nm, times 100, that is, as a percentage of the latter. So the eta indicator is 96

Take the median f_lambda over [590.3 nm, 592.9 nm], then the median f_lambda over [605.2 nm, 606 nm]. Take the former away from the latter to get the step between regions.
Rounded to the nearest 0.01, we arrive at 0.05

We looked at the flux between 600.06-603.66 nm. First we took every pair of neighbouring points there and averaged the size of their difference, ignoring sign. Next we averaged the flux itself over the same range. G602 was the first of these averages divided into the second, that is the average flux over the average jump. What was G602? 82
